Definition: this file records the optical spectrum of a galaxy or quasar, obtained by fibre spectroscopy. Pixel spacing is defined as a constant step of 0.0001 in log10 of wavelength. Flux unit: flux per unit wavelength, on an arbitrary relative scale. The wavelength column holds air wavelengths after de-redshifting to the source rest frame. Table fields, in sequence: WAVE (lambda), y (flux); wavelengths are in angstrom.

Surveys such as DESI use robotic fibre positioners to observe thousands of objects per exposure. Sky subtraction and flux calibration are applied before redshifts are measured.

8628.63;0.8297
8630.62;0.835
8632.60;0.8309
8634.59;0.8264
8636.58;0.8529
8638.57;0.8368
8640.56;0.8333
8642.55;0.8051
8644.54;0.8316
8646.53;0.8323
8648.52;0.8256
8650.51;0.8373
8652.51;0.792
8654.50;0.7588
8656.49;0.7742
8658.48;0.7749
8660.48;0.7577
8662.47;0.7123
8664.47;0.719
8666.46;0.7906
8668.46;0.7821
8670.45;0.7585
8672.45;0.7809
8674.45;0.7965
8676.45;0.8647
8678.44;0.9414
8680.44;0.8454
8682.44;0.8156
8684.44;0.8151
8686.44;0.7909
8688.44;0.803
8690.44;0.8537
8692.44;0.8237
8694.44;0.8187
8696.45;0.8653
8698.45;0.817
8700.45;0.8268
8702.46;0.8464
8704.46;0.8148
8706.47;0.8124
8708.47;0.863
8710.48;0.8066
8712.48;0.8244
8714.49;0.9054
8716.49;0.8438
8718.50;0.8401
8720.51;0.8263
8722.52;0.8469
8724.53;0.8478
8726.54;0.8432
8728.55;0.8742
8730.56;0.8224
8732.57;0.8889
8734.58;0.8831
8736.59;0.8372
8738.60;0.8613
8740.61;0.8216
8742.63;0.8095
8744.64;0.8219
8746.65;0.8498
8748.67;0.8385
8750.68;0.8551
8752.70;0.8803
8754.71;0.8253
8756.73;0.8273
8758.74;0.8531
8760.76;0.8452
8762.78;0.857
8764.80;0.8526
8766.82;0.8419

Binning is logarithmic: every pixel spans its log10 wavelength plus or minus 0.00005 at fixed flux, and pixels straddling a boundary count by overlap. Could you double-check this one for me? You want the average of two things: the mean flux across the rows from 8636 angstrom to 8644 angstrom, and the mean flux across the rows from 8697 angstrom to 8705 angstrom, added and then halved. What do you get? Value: 0.83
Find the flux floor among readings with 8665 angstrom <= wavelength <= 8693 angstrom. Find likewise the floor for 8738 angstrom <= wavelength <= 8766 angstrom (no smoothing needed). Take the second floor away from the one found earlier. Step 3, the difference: -0.051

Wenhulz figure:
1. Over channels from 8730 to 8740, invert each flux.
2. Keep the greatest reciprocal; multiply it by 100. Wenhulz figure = 122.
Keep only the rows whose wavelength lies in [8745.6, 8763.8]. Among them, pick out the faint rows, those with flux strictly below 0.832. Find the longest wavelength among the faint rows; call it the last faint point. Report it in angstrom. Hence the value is 8756.73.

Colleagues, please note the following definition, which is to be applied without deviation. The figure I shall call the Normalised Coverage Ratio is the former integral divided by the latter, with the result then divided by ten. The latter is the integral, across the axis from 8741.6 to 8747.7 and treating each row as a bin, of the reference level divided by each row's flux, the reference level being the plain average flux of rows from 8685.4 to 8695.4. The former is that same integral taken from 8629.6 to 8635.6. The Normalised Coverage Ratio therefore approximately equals 0.098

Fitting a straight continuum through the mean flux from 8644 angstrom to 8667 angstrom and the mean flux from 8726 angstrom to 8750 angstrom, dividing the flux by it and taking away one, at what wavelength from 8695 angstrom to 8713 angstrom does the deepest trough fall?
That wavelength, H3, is 8710.48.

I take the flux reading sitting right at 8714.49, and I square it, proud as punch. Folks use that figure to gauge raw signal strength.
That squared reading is 0.82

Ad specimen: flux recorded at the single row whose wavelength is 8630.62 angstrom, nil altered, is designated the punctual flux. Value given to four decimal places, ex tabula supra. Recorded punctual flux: 0.8350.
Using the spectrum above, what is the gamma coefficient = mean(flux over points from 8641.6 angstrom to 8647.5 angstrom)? 0.823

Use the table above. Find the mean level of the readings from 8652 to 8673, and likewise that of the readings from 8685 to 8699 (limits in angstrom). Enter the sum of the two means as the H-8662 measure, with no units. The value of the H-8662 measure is 1.59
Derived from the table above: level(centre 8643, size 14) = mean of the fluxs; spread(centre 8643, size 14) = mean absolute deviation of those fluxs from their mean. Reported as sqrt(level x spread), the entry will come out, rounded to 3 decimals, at 0.086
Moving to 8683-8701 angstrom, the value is 0.117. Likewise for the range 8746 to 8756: 0.110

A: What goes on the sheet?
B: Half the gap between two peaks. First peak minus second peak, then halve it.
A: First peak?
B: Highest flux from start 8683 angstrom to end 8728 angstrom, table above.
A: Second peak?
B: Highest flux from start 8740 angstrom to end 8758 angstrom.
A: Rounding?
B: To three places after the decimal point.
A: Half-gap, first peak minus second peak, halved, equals 0.013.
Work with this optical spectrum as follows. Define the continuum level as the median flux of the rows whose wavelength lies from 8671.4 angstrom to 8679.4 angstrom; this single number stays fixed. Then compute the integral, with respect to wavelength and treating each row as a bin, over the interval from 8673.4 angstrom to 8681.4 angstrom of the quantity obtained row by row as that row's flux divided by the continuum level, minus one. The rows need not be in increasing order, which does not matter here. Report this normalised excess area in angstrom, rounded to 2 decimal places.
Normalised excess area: 0.30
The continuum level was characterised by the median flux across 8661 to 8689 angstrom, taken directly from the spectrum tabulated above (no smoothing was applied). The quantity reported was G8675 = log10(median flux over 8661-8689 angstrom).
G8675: -0.100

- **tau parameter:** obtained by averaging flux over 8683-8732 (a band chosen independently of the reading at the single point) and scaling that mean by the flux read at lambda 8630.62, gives 0.697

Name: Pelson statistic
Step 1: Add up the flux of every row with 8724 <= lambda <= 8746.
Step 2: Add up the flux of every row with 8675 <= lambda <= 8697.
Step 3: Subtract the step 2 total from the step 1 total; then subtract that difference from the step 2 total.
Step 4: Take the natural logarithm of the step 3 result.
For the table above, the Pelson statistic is 2.22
